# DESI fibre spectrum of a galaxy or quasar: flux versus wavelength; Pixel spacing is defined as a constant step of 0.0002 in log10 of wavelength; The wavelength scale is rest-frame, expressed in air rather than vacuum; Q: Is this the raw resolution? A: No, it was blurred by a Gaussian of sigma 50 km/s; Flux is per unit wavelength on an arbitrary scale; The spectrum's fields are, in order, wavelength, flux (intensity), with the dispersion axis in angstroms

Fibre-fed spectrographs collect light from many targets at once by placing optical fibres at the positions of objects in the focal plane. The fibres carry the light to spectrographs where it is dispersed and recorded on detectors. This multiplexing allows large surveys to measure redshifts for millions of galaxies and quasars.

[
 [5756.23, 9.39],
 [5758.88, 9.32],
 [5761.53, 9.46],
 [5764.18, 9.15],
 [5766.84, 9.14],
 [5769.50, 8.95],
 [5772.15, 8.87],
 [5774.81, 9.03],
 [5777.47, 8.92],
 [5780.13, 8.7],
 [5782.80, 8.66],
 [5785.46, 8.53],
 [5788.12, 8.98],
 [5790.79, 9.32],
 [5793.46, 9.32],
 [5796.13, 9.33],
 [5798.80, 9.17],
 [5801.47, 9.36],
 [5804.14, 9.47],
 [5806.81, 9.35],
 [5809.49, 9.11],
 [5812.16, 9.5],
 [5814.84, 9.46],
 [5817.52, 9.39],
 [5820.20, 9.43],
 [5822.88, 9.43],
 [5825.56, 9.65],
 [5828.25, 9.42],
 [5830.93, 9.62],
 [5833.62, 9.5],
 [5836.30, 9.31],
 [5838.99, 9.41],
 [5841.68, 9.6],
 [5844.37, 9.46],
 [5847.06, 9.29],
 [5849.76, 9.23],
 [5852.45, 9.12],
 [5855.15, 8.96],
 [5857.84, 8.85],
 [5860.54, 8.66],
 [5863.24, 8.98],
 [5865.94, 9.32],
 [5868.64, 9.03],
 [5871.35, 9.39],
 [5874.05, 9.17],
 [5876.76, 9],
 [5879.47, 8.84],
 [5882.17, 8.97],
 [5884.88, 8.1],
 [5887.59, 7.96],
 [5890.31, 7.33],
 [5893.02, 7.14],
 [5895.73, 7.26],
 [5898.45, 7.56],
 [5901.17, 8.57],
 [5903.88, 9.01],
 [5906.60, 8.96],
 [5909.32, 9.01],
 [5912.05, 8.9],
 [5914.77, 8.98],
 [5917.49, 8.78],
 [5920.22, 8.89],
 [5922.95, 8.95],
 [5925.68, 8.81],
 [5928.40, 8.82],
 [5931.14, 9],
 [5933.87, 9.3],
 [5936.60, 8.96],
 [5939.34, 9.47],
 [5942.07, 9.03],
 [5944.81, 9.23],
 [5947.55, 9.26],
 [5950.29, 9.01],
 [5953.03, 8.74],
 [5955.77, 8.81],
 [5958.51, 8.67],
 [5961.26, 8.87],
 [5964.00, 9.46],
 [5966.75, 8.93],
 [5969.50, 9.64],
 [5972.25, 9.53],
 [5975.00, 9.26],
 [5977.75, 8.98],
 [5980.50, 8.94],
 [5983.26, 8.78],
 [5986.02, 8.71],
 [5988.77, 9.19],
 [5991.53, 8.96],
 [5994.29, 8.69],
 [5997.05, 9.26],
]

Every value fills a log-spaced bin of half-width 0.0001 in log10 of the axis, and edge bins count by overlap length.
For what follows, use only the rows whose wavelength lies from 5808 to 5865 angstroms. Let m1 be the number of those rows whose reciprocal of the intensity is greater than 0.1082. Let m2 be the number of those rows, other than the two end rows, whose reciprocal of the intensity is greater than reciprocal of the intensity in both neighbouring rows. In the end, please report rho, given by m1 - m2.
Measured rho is 3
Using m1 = 7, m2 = 4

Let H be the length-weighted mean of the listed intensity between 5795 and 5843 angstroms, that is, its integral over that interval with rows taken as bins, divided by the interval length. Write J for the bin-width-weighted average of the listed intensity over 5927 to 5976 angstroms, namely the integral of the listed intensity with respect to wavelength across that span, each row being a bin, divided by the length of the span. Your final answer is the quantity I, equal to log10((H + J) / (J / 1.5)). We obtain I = 0.484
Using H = 9.42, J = 9.11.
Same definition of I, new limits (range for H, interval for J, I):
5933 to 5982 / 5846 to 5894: 0.486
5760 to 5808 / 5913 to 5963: 0.480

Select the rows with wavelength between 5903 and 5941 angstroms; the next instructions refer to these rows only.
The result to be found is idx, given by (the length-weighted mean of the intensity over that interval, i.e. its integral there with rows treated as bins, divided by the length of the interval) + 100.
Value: 109.0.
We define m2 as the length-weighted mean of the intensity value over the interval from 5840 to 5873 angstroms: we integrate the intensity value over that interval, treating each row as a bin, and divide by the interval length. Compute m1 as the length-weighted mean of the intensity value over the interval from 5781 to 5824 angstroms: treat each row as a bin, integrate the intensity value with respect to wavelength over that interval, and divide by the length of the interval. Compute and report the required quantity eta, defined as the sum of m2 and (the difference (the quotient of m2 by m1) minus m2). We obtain 0.99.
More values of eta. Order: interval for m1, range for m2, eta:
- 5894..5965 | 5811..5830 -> 1.07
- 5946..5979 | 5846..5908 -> 0.95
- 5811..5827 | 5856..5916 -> 0.91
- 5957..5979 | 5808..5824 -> 1.02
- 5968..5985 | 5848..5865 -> 0.98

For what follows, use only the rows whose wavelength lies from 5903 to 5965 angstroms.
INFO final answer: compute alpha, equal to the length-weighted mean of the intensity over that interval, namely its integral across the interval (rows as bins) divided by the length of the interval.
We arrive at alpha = 8.99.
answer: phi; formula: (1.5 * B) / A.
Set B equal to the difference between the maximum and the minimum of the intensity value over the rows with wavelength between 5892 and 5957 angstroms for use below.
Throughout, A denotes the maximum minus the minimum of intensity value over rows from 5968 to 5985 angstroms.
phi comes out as 4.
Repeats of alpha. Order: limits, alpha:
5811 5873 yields 9.30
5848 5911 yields 8.63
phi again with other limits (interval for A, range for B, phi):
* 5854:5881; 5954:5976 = 2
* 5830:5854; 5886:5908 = 6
